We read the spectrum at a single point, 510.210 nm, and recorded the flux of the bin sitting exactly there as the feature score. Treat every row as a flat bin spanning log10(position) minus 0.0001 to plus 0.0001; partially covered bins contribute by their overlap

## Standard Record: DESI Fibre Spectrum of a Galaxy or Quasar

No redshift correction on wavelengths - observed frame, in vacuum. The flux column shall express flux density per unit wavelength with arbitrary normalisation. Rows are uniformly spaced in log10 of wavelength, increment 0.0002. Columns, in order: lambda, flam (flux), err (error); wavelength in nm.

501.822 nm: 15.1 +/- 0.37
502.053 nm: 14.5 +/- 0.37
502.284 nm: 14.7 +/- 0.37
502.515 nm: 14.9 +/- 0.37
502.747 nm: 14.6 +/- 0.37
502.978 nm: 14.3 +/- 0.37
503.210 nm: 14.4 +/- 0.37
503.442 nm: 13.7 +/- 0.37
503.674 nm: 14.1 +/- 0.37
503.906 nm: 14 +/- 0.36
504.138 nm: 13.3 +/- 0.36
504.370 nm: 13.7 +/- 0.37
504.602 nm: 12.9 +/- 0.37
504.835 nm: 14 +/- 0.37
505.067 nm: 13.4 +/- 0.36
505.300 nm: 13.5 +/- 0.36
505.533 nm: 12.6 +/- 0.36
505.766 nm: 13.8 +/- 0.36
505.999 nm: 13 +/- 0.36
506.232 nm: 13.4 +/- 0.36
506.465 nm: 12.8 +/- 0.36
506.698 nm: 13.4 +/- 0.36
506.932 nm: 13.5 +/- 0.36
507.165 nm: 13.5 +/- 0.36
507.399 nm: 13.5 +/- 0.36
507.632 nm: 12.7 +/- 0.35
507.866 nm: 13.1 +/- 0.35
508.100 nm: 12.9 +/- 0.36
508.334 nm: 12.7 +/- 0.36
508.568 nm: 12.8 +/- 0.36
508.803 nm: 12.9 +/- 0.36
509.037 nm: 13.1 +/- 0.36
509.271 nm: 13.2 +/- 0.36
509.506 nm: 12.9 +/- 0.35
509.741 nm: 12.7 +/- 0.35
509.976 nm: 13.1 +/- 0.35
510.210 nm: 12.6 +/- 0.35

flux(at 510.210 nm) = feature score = 12.6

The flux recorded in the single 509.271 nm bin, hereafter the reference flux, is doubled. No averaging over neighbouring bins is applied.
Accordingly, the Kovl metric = 26.4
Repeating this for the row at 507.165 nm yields 27.0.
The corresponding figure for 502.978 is 28.6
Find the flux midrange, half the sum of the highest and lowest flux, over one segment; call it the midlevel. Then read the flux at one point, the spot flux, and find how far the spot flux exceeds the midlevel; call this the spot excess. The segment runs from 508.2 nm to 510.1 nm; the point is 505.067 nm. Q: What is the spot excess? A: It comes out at 0.45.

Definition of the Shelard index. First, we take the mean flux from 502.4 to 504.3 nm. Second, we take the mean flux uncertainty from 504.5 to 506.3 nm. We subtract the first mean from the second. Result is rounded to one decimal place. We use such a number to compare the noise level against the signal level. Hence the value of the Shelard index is -13.8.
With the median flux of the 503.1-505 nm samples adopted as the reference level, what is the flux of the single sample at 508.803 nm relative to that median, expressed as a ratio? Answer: 0.93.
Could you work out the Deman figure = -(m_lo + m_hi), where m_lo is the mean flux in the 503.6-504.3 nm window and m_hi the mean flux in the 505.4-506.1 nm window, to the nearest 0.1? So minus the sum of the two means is -26.9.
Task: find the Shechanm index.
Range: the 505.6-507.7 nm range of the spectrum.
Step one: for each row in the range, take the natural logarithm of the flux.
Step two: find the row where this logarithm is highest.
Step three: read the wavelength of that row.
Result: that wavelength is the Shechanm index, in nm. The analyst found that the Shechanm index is 505.766 nm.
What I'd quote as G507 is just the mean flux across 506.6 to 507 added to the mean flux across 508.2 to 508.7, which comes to 26.2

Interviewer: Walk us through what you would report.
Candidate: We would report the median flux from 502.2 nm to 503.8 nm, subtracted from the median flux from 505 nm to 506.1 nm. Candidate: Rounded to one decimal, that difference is -1.0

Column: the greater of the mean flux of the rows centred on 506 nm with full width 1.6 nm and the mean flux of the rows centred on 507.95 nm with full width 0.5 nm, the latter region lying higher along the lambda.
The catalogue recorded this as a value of 13.2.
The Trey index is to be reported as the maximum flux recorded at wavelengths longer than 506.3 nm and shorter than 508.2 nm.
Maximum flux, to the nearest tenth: 13.5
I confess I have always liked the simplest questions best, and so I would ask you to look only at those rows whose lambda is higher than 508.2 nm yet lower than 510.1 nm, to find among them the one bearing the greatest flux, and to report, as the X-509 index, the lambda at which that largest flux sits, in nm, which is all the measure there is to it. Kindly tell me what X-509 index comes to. 509.271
